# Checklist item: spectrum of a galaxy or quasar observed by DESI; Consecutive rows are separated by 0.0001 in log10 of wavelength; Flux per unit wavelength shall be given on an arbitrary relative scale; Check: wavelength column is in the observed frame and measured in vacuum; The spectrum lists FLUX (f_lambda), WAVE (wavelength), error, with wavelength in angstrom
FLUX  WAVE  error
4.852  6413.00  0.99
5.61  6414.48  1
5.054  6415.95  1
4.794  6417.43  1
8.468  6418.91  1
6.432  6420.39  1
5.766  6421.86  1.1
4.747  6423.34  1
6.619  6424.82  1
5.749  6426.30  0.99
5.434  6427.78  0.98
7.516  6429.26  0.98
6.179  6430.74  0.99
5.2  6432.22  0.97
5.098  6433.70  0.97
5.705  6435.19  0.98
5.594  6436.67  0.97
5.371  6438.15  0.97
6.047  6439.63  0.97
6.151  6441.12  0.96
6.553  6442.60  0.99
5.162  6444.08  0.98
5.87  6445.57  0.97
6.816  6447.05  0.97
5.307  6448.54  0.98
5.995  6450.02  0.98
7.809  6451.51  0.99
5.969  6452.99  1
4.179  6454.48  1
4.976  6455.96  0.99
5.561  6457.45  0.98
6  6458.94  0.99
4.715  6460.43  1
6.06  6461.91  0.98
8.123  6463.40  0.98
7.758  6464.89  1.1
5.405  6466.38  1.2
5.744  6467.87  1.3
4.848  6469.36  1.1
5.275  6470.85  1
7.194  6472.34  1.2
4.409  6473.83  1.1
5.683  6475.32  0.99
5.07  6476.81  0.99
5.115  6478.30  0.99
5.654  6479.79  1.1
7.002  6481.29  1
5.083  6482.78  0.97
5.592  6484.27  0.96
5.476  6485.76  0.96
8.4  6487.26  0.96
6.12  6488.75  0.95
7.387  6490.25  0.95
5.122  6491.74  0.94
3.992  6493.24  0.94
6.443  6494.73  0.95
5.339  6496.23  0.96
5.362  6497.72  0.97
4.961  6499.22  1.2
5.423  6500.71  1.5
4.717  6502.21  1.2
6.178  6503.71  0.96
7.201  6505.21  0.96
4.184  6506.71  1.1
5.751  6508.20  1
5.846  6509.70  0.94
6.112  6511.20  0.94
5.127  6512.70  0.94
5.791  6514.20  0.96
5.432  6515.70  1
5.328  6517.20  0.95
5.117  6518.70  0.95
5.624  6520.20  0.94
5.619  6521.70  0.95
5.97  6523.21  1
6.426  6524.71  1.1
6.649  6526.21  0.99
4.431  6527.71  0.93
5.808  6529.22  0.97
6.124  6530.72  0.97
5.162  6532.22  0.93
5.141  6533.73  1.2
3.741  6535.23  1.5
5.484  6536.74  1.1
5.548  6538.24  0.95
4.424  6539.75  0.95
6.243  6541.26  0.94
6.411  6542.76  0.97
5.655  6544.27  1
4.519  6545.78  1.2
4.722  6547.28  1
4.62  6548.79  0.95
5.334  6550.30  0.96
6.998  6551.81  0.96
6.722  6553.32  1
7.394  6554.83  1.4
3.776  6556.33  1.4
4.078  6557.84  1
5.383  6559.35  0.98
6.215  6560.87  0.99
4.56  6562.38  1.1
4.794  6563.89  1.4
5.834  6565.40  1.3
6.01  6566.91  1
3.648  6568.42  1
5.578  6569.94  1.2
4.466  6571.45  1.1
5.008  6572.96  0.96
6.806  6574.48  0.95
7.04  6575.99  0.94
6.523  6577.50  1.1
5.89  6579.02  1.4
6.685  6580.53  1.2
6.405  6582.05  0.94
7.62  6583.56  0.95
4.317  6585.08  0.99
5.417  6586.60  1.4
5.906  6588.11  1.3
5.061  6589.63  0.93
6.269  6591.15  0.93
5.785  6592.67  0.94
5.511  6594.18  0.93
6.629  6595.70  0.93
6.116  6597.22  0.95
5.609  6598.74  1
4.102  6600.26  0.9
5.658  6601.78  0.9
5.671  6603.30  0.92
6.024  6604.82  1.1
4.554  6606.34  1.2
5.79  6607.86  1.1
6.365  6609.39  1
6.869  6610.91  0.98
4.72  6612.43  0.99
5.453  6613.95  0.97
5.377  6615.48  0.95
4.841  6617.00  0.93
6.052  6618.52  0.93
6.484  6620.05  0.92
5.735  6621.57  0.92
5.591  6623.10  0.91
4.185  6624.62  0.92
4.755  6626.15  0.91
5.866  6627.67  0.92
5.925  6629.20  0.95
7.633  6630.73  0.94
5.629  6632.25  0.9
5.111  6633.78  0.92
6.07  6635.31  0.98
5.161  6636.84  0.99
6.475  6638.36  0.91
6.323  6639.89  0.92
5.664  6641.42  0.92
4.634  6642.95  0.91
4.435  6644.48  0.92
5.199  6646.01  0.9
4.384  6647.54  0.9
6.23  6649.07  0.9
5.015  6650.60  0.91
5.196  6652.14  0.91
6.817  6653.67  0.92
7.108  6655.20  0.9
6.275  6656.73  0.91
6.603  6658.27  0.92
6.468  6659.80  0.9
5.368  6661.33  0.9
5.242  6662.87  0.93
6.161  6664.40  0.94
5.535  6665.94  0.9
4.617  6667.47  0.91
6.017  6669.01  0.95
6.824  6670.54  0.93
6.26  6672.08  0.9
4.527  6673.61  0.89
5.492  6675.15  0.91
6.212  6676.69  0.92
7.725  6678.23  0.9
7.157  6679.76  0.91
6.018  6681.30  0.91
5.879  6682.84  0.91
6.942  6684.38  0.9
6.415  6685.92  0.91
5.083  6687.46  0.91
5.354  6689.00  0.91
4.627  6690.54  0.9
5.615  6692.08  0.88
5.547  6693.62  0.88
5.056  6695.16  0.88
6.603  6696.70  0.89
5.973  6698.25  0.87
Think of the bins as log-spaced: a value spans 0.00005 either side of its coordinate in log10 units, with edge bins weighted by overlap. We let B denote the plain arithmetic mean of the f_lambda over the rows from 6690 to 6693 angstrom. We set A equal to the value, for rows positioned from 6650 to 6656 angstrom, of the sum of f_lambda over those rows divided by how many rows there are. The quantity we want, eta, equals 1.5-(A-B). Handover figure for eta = 0.6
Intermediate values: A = 6.0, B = 5.12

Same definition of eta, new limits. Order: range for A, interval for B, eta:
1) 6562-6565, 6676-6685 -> 3.5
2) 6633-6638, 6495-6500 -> 1.3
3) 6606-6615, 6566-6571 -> 1.0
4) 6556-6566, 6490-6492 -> 2.8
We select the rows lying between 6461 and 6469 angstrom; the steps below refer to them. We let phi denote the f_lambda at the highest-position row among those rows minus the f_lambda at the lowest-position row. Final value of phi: -0.3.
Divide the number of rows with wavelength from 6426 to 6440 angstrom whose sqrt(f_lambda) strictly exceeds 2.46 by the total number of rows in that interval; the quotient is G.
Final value 0.20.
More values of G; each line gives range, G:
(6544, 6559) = 0.30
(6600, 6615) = 0.20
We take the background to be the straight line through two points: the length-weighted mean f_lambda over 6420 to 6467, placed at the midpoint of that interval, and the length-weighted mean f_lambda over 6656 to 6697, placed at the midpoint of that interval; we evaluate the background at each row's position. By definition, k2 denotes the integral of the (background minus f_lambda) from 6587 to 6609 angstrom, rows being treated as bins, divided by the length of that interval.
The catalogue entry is 0.28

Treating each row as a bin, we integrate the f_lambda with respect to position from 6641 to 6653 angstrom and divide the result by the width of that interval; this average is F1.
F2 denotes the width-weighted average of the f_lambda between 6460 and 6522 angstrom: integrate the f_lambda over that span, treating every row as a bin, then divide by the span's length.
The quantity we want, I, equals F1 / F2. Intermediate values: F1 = 5.09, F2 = 5.74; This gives 0.89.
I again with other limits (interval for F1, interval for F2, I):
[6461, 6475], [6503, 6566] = 1.10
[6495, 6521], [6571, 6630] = 0.96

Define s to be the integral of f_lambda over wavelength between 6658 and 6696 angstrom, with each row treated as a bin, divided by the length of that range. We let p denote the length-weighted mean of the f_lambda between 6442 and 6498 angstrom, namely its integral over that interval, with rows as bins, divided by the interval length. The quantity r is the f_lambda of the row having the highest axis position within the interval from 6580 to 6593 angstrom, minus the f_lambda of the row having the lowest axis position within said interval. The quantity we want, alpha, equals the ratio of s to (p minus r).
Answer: 0.9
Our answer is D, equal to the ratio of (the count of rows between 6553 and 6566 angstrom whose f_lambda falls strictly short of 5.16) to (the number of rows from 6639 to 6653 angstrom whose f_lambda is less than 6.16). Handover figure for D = 0.57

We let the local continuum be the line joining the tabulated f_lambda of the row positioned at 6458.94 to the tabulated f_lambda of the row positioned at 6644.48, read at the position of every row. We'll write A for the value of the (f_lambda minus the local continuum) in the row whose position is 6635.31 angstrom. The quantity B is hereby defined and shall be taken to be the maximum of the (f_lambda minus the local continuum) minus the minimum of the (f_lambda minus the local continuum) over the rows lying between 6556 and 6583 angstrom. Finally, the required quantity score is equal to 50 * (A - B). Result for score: -95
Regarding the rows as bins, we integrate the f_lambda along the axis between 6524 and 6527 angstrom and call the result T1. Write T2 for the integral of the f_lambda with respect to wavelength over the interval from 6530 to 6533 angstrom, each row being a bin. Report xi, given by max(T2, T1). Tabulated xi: 19.6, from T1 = 19.6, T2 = 16.9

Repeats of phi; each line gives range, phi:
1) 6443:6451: 0.8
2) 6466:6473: 1.8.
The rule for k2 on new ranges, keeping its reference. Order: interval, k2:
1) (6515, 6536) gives 0.45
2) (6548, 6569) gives 0.52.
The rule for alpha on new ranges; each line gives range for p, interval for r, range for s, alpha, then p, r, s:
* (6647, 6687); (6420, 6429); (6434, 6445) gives 0.8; 6.0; -1.0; 5.77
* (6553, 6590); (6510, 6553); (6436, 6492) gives 1.2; 5.6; 0.9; 5.92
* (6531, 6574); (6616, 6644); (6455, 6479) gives 1.0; 5.3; -0.2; 5.73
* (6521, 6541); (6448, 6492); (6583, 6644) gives 1.0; 5.4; -0.2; 5.66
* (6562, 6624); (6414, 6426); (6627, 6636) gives 1.3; 5.7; 1.0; 6.04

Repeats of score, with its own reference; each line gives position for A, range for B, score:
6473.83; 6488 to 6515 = -242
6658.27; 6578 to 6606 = -55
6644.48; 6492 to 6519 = -165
